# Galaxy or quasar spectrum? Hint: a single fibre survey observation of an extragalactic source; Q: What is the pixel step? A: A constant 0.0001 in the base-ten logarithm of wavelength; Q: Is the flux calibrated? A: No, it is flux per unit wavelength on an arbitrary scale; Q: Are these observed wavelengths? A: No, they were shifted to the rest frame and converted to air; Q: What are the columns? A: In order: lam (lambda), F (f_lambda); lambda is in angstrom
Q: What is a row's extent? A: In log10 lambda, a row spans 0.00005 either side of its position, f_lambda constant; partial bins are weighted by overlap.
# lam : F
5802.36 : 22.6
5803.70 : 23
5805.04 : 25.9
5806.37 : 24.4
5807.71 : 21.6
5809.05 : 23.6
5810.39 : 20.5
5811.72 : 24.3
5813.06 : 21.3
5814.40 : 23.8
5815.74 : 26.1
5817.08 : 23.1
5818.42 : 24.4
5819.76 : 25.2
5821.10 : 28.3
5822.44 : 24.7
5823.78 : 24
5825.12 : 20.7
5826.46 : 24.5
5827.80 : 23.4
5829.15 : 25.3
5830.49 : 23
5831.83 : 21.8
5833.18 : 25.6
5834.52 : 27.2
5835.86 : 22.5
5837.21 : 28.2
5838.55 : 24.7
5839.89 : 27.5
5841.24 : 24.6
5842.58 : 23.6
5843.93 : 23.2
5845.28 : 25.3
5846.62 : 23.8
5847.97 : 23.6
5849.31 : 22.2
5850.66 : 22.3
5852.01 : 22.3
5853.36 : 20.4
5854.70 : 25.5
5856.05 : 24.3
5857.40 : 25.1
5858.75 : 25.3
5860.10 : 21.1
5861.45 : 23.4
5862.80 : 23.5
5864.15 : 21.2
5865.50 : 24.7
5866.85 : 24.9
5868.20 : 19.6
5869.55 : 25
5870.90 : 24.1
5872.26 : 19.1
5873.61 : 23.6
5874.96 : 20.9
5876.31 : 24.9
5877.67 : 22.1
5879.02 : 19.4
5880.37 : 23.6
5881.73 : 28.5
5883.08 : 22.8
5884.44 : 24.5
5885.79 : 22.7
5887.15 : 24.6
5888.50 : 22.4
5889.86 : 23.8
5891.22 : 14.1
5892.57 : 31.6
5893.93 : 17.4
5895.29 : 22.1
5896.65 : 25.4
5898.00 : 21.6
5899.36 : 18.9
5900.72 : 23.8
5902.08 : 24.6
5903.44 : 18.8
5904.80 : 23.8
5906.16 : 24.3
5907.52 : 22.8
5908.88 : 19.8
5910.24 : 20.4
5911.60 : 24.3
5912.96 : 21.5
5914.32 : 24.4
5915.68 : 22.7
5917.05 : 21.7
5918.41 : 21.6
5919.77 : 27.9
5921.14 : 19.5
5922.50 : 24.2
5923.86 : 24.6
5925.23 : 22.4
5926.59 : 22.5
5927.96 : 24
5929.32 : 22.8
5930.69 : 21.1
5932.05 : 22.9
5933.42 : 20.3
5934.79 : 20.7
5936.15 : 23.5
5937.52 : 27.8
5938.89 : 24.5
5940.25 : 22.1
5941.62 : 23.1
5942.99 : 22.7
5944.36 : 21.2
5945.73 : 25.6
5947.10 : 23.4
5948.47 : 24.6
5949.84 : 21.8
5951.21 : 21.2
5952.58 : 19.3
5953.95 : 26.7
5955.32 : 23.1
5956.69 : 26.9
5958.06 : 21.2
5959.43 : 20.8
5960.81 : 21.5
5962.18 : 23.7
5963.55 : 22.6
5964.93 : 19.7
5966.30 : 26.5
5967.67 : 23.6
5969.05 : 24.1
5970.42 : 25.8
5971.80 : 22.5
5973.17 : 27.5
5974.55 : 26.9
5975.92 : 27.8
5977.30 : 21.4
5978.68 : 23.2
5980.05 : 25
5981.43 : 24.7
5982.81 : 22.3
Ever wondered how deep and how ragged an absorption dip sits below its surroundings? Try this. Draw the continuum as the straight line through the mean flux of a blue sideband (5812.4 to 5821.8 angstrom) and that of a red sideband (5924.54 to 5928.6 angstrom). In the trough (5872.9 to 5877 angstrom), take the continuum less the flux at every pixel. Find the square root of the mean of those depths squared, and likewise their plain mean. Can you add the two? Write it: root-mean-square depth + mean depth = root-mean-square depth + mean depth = 2.4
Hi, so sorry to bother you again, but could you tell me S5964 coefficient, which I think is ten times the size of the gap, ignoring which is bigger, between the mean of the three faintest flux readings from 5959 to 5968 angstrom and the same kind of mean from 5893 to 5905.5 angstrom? 23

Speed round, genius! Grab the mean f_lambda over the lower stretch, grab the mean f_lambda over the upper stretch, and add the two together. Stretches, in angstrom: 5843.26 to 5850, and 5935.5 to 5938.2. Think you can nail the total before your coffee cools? 49.3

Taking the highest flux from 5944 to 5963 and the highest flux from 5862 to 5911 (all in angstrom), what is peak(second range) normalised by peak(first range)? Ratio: 1.17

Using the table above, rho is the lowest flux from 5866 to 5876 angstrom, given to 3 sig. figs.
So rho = 19.1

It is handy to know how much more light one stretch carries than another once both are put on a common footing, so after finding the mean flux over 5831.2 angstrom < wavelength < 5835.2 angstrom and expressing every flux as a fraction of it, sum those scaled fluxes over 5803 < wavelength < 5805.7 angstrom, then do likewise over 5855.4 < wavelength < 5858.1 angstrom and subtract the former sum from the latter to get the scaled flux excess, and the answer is 0.0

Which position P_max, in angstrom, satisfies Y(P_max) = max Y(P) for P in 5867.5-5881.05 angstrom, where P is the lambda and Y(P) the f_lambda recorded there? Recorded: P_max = 5869.55 angstrom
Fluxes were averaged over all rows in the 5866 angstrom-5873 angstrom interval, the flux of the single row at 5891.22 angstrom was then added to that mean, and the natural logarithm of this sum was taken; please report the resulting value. 3.60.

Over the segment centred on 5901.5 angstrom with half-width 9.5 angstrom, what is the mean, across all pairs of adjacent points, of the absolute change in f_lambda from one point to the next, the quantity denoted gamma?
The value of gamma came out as 3.91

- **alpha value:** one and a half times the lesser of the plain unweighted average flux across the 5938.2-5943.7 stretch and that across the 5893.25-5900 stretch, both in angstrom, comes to 31.6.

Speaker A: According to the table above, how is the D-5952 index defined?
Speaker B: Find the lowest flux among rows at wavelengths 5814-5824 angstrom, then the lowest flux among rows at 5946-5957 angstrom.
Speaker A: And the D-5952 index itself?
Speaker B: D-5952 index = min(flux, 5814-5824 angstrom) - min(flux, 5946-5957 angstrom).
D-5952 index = 3.8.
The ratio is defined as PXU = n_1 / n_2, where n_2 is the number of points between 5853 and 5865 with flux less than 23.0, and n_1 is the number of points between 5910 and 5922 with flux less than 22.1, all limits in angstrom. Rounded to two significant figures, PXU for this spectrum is 1.7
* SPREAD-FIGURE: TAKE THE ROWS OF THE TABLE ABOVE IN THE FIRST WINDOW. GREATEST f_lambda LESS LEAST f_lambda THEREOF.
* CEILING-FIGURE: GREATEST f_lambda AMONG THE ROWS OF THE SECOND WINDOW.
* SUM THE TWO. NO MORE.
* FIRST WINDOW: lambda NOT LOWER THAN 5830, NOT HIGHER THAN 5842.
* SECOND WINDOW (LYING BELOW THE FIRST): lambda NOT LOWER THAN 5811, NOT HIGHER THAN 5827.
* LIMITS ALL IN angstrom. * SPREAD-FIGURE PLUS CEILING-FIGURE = 35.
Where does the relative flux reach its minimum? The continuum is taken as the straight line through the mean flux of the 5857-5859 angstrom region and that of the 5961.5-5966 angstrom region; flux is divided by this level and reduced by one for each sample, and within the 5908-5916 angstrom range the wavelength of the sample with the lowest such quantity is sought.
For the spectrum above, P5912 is 5908.88 angstrom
